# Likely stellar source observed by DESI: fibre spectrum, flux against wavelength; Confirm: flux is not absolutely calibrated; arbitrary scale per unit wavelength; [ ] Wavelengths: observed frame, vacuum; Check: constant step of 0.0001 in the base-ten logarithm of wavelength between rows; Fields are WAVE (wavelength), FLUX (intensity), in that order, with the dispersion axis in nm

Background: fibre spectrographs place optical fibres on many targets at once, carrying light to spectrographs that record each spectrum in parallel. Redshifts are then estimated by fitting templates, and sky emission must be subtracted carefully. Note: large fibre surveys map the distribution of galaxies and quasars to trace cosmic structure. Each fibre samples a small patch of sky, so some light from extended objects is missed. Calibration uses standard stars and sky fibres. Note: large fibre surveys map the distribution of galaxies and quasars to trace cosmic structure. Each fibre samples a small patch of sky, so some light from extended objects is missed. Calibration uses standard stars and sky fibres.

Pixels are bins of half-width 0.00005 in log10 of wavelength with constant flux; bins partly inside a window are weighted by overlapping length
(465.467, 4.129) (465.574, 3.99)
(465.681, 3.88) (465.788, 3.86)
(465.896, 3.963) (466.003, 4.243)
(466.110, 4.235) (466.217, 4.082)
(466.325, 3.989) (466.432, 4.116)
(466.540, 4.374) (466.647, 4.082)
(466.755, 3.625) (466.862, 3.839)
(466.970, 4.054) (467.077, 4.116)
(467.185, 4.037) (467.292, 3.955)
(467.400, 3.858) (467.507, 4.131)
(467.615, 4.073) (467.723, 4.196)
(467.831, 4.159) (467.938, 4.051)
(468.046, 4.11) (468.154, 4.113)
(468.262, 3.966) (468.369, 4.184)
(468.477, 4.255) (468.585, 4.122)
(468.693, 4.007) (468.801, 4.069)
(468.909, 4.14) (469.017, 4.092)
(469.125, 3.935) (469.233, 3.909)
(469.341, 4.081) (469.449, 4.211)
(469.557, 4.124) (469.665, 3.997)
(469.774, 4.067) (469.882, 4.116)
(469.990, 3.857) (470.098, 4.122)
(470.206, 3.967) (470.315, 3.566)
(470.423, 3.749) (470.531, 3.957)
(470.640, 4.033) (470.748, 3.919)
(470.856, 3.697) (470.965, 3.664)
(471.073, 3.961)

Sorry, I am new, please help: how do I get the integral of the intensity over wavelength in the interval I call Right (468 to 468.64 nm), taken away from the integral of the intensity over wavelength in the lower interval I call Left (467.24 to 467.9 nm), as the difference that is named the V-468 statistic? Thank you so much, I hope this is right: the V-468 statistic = 0.0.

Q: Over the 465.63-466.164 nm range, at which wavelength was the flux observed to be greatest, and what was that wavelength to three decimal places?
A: 466.003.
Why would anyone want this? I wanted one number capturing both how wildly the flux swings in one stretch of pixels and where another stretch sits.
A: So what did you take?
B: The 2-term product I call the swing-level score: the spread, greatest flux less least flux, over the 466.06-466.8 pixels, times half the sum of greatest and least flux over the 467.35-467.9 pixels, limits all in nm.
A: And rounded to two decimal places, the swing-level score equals 3.02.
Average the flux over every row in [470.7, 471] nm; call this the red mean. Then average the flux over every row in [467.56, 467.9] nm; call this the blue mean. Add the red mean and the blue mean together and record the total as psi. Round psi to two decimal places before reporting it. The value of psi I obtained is 7.90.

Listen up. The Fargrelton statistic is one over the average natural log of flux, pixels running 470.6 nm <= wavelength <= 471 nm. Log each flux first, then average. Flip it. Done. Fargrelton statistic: 0.745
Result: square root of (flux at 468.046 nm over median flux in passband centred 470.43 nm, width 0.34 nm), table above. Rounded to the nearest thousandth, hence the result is 1.047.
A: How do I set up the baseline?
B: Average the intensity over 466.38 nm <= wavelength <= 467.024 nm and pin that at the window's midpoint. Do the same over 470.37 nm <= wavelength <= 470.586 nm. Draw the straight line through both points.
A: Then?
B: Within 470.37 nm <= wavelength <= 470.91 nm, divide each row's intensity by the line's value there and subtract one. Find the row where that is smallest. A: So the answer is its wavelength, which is 470.856 nm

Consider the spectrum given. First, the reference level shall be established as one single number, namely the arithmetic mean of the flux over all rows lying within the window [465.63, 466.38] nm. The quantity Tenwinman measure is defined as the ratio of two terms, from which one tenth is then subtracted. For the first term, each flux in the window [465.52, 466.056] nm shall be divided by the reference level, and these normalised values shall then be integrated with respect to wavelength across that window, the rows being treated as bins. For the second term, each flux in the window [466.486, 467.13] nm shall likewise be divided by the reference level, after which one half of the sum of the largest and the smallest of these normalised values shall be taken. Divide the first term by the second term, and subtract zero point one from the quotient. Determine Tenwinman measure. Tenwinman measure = 0.4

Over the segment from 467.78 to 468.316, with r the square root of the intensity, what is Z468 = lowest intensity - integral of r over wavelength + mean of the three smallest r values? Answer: 4.9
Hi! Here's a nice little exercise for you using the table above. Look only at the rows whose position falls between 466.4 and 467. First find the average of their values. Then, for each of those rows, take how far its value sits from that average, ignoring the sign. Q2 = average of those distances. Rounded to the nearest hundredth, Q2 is 0.19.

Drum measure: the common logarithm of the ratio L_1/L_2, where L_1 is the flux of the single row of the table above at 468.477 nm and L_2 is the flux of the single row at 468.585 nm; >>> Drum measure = 0.014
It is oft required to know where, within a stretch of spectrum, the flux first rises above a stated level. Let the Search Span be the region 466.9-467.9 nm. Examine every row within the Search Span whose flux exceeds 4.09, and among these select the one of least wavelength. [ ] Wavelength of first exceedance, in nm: 467.077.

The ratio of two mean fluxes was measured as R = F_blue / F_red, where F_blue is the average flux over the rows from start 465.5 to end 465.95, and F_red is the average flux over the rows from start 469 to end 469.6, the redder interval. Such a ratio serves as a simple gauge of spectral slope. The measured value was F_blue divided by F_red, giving 0.97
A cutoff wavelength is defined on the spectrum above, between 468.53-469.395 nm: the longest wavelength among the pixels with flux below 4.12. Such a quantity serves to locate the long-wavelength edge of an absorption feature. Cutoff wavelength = 469.341 nm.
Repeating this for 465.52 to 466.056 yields 465.896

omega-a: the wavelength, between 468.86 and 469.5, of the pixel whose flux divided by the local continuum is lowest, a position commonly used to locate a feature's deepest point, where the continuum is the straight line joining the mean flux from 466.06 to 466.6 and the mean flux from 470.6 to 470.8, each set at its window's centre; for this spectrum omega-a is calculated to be 469.233 nm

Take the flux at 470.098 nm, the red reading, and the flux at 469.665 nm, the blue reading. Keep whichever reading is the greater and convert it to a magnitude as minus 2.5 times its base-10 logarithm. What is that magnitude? -1.54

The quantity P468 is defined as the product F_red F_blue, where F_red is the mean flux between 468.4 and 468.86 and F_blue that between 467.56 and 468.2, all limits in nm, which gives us 16.9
